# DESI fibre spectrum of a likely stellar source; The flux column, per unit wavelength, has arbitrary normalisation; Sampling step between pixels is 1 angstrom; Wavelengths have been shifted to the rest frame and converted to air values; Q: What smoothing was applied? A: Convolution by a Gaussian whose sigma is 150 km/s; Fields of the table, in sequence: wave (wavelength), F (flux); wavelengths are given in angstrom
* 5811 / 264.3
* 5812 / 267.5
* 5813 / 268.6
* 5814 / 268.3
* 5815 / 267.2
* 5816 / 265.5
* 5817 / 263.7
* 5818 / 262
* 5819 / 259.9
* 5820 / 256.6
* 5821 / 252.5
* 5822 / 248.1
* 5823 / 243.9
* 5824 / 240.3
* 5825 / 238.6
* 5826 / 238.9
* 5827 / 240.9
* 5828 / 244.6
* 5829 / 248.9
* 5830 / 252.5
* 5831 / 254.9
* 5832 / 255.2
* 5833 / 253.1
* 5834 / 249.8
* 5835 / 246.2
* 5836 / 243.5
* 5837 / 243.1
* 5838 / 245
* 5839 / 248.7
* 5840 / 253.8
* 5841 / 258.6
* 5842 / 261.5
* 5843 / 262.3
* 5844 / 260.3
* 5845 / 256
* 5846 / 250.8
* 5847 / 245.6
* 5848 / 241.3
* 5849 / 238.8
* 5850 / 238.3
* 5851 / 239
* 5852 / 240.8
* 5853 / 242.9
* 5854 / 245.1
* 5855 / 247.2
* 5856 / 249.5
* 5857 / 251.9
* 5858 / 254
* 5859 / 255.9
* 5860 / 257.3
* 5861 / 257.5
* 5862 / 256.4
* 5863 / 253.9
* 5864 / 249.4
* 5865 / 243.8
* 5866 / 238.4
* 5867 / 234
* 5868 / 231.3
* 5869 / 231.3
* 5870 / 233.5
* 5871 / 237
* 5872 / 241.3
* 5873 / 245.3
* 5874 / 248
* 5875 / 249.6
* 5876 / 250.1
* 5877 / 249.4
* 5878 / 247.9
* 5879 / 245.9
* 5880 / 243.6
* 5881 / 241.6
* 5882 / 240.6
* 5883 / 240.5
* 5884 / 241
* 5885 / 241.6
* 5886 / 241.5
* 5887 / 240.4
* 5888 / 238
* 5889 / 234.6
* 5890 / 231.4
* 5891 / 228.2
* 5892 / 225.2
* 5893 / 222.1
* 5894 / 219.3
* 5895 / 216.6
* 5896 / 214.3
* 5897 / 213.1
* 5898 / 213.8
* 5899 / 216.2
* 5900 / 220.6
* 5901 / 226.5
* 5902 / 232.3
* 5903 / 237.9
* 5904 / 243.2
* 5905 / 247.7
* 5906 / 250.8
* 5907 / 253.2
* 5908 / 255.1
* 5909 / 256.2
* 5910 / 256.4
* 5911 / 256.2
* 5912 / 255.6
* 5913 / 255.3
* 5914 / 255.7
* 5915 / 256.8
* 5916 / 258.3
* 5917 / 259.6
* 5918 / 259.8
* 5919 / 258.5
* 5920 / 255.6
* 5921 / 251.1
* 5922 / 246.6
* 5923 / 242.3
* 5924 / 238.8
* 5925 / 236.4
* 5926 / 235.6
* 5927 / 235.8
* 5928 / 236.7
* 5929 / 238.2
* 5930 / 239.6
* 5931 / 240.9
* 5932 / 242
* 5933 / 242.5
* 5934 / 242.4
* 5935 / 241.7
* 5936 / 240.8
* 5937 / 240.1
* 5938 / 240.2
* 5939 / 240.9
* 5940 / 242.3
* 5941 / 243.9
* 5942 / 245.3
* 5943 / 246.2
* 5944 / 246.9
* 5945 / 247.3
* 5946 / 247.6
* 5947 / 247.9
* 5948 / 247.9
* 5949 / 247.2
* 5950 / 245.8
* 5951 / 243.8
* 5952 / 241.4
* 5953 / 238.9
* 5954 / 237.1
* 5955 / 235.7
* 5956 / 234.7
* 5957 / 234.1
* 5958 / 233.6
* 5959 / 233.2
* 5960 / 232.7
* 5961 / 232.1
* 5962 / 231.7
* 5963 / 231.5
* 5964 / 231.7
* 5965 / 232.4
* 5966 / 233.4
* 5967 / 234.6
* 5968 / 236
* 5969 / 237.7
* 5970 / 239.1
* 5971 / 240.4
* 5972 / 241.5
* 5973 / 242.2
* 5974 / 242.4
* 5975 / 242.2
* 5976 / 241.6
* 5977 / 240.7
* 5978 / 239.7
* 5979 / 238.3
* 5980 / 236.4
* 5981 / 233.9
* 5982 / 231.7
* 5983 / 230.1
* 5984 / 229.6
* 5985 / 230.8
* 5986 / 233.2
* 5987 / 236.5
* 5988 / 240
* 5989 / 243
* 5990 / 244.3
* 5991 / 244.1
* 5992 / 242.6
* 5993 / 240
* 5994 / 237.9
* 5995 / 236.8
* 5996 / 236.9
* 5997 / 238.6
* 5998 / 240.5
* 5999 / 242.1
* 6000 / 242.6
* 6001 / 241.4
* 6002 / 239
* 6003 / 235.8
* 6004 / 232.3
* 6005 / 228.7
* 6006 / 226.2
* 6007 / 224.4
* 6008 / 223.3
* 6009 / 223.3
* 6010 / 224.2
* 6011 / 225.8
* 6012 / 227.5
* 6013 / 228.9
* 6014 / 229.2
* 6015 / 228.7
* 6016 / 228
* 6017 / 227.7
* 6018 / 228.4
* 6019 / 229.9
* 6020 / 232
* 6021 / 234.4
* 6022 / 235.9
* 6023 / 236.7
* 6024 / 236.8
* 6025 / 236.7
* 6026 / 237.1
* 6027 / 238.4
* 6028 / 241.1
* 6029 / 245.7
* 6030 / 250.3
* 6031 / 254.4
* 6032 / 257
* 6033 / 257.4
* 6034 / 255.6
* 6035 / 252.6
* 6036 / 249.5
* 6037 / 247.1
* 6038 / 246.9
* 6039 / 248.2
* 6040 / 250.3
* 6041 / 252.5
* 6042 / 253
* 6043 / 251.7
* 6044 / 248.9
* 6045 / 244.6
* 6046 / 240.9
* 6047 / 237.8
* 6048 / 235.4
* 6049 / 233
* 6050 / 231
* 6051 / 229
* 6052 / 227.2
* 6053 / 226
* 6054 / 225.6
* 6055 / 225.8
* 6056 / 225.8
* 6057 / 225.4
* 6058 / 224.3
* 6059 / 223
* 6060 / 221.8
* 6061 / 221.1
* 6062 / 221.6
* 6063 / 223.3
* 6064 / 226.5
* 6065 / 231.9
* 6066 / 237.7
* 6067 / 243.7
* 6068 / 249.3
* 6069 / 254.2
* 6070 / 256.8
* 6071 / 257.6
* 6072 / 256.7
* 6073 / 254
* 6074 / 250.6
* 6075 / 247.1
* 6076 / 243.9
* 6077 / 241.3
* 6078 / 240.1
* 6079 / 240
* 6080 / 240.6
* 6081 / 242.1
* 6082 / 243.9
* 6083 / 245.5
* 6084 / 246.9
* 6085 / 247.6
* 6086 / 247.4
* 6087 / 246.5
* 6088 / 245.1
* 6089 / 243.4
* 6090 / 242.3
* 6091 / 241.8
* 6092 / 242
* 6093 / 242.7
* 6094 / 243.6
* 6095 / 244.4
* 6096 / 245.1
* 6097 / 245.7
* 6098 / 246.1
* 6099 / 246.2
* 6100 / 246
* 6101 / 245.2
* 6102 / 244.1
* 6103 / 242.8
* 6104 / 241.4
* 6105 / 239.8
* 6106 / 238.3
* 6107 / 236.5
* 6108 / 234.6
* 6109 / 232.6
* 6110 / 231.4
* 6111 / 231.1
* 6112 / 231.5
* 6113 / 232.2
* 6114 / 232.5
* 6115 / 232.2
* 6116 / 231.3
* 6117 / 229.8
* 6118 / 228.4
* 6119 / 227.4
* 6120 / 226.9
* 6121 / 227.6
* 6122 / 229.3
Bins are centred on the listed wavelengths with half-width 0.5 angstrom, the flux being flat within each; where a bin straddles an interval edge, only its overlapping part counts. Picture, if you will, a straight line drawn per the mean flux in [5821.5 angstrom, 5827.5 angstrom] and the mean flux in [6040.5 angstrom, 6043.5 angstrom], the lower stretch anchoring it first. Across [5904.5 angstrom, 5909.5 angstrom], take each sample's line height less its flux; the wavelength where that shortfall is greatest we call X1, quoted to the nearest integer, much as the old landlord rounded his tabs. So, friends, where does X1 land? 5905 angstrom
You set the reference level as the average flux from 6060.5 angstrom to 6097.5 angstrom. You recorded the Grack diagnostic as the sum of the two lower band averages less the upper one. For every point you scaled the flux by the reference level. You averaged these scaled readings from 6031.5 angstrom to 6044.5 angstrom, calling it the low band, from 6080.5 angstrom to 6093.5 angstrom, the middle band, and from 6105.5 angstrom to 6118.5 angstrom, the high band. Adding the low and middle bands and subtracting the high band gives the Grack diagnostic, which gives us 1.08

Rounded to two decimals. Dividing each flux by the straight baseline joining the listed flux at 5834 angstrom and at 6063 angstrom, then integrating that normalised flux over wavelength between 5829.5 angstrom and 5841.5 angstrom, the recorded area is 12.04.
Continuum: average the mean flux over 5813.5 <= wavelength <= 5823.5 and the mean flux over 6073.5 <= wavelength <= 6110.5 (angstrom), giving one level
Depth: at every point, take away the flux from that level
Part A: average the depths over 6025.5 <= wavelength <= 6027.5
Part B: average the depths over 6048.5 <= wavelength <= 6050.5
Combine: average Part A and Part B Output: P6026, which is 16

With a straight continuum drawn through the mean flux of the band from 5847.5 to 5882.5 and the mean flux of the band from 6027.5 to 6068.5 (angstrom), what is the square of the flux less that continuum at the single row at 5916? 227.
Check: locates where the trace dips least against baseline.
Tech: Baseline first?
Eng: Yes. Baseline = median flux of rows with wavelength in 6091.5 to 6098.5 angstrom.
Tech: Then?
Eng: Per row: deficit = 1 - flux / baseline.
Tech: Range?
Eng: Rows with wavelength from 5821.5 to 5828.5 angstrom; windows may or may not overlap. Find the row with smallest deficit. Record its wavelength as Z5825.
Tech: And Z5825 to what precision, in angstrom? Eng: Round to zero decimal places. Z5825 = 5822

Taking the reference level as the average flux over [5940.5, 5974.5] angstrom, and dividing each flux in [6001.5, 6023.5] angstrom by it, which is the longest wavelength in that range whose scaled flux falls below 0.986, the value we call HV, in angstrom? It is 6022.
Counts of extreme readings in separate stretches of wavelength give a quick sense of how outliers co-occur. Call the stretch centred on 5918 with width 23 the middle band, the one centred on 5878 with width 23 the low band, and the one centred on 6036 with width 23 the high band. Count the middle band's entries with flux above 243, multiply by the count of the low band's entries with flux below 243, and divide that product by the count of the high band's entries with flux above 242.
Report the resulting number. 14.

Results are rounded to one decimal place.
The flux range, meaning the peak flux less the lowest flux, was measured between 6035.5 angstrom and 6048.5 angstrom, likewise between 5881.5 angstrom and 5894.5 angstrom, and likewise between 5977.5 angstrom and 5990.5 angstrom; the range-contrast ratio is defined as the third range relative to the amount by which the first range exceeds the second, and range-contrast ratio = -3.1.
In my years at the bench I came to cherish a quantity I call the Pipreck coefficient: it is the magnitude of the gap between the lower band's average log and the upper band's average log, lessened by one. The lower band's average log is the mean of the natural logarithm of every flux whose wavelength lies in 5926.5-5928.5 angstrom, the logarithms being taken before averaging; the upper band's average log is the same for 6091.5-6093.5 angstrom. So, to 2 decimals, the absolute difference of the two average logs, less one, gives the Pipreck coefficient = -0.97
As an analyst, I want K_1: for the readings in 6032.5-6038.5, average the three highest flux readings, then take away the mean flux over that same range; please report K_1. 3.7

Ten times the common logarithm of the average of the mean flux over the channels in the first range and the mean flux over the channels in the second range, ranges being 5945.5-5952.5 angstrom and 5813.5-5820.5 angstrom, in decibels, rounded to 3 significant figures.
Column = 24.1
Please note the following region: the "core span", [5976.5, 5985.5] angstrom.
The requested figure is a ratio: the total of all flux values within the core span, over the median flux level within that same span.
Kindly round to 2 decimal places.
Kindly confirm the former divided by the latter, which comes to 9.03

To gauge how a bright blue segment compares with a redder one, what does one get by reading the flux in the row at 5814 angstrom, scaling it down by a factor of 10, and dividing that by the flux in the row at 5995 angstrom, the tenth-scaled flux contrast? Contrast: 0.113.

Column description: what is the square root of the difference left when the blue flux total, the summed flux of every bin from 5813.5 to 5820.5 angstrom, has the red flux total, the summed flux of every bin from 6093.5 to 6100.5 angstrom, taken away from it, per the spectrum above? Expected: 11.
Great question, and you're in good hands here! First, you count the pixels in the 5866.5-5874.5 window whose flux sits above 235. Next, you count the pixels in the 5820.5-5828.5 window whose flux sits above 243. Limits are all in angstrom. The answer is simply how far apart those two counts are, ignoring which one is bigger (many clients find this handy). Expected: 0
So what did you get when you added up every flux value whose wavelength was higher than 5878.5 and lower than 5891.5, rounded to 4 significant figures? 3109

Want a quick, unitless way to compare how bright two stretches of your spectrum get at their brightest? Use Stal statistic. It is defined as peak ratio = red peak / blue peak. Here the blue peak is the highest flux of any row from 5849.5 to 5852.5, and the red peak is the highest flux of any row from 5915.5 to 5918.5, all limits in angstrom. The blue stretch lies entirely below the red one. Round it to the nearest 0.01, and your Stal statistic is 1.08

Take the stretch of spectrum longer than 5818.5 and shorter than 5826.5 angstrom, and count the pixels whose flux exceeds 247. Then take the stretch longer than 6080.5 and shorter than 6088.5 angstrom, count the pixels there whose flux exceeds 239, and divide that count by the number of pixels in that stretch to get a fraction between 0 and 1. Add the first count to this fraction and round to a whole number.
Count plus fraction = 5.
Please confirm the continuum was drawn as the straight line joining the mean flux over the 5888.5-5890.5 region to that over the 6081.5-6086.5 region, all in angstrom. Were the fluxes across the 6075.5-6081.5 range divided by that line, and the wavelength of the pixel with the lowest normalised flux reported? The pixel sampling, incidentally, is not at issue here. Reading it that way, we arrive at 6079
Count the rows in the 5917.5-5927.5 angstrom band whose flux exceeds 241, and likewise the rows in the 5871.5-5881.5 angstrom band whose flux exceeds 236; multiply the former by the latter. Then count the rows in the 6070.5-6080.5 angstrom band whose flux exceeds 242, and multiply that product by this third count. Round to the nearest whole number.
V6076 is 360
